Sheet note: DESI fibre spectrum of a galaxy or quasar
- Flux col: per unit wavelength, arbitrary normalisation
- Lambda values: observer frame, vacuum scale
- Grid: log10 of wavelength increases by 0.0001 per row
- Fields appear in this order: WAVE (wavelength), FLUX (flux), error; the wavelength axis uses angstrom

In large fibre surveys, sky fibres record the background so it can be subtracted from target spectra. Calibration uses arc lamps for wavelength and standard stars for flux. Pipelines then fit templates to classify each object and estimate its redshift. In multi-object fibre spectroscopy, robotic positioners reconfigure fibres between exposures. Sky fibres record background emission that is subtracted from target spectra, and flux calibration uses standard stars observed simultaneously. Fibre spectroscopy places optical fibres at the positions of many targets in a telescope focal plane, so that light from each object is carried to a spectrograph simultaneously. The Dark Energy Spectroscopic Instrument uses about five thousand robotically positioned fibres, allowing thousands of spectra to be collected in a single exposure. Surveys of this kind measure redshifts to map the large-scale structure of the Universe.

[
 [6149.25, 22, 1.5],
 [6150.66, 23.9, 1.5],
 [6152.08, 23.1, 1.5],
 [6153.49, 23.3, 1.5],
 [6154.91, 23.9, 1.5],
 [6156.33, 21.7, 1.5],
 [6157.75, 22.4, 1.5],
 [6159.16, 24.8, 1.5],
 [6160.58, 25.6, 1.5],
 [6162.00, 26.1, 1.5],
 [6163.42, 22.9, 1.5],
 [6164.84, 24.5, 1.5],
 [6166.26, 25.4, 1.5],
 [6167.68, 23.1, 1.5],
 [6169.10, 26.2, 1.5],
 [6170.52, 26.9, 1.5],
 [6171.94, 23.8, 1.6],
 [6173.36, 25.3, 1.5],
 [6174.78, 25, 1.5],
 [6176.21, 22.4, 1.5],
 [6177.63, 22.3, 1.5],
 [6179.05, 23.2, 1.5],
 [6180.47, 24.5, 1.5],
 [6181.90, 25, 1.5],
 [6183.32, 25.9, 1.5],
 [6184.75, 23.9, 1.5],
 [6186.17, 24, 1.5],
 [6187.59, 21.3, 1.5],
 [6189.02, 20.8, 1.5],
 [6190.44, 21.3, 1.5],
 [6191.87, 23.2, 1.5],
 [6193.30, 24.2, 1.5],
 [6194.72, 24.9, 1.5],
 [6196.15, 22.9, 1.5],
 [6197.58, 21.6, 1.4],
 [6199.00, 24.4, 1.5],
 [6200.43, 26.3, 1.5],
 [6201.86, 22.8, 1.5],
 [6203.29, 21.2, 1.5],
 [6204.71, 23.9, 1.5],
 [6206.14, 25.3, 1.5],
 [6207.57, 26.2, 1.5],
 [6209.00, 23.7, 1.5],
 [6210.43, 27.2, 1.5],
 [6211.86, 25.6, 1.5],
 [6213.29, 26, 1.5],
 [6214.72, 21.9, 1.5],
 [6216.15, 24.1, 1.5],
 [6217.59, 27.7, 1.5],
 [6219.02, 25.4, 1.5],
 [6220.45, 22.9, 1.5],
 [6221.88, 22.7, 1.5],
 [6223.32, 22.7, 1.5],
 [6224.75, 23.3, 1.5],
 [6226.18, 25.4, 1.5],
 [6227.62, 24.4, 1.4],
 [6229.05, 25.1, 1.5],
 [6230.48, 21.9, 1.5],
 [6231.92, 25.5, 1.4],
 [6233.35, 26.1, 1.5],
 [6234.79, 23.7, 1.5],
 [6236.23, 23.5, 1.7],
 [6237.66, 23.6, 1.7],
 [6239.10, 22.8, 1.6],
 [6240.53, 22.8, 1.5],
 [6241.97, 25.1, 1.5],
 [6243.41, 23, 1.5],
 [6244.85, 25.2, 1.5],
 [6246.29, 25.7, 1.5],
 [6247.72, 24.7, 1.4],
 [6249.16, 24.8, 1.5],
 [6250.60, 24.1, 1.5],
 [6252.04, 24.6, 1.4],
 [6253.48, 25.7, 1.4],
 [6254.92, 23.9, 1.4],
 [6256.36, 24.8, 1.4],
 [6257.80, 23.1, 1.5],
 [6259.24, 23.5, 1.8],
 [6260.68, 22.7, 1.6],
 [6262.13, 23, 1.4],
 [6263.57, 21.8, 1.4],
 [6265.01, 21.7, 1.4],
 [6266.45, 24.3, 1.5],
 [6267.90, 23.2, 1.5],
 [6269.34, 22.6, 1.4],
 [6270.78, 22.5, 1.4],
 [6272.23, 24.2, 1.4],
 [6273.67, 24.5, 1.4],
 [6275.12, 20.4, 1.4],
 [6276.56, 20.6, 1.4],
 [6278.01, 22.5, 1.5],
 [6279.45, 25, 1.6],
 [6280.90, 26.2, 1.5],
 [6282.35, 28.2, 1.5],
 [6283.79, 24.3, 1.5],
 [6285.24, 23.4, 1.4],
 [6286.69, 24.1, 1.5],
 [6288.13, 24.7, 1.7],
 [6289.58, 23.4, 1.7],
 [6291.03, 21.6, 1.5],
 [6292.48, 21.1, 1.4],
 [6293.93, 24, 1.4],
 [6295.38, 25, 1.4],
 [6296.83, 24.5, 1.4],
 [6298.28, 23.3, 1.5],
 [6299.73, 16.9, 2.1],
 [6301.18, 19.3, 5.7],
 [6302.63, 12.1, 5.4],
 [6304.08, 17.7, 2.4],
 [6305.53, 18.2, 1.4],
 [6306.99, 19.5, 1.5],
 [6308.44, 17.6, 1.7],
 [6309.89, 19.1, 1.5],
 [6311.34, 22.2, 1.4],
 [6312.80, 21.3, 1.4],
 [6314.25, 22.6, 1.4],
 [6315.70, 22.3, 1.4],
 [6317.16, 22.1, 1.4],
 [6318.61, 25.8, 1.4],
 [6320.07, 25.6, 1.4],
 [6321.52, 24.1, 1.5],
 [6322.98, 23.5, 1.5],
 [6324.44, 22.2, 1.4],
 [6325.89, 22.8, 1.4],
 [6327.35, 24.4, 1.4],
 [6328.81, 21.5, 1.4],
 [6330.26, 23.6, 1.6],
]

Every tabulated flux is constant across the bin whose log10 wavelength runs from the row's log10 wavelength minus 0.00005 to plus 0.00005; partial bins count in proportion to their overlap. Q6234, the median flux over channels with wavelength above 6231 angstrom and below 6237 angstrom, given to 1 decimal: 24.6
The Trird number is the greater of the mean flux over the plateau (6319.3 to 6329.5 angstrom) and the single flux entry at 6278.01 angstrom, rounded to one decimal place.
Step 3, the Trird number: 23.4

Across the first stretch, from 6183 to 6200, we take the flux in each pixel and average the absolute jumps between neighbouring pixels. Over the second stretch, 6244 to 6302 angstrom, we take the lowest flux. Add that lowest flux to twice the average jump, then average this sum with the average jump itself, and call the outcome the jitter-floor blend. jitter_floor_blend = 10.6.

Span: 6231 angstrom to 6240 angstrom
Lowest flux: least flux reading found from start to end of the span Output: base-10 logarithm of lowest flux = 1.36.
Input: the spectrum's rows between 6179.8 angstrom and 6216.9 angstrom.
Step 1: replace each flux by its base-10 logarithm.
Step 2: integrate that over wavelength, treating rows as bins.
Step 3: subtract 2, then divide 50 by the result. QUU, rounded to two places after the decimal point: 1.02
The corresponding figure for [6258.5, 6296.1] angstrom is 1.01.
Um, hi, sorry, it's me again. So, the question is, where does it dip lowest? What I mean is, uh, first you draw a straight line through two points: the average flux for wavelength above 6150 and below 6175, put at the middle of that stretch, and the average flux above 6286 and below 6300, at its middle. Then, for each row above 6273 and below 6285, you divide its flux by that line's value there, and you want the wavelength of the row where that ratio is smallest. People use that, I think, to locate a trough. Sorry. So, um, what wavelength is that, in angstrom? 6275.12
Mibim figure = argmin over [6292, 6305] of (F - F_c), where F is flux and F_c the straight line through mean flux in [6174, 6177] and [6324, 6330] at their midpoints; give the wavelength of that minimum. 6302.63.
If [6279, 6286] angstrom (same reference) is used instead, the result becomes 6285.24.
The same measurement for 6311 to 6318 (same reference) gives 6312.80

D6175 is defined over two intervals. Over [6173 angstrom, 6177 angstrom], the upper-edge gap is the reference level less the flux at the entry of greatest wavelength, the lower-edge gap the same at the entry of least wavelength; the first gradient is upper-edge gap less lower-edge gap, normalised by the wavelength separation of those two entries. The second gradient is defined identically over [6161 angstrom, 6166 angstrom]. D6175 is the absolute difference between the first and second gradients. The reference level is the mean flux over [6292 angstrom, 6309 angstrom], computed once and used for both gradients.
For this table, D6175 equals 0.5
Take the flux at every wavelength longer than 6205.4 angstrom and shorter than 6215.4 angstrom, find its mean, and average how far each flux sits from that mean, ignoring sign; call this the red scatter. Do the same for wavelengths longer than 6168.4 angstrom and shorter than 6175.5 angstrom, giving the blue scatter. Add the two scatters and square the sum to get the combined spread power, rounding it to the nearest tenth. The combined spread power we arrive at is 4.9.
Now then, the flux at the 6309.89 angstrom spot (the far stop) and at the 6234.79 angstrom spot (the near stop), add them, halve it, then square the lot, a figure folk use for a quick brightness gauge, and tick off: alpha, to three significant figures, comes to 458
